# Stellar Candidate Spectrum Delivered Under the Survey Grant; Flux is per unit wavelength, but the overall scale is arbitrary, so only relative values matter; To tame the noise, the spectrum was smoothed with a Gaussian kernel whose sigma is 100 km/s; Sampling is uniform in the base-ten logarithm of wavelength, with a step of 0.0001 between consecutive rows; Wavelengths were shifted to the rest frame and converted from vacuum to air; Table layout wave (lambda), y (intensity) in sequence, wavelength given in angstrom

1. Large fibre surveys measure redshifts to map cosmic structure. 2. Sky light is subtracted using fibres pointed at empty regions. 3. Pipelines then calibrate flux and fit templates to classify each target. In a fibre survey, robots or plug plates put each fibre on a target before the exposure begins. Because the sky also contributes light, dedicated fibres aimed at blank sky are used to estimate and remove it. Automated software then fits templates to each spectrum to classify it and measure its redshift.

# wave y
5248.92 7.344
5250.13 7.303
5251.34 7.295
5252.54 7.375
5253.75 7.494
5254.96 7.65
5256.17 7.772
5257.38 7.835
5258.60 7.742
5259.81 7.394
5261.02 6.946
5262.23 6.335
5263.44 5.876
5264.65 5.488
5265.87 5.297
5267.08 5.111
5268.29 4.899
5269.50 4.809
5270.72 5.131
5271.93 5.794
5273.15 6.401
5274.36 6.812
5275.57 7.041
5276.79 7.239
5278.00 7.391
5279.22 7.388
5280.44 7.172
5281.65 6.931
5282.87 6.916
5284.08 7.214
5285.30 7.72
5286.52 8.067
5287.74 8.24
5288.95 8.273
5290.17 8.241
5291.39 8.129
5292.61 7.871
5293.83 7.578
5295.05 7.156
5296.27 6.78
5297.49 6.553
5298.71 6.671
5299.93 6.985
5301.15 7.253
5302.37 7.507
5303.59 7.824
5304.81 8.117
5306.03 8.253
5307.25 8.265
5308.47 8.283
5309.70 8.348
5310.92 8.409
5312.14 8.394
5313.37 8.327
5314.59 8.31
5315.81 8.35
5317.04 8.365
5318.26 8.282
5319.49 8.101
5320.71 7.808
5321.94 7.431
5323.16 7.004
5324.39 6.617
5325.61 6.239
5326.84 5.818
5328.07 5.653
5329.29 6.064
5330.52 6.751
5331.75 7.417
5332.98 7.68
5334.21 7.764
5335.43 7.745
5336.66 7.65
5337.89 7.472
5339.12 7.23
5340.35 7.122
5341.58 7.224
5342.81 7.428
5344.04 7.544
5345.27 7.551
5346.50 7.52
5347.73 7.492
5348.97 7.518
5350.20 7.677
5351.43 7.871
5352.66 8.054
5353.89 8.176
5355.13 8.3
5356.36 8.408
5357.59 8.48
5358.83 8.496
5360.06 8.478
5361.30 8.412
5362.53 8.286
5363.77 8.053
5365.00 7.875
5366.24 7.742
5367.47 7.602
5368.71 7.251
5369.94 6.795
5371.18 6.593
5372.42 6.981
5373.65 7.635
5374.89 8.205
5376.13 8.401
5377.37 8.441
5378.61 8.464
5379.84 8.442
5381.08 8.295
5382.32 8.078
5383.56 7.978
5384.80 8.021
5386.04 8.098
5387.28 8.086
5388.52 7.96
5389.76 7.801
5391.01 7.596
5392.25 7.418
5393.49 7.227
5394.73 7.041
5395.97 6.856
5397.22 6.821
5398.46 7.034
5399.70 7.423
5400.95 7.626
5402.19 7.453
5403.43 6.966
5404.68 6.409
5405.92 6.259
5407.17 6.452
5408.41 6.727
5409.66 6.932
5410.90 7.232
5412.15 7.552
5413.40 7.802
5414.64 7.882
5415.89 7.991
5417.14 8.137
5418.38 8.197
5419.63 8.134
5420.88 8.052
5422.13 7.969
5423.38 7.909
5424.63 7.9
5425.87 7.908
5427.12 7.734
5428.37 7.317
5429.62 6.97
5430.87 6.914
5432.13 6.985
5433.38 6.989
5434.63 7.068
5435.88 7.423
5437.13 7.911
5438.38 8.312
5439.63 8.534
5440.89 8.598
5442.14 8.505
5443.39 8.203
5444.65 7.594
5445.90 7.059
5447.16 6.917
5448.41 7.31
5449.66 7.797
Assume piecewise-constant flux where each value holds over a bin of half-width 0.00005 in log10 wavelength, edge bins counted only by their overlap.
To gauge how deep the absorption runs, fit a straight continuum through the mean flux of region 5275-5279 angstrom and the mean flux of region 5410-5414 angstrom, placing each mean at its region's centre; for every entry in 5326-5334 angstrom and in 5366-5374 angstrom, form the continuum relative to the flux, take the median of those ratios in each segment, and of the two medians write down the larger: 1.15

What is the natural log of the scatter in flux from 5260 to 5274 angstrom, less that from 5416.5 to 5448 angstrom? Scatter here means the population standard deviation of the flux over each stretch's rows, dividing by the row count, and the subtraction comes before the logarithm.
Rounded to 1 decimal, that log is -2.2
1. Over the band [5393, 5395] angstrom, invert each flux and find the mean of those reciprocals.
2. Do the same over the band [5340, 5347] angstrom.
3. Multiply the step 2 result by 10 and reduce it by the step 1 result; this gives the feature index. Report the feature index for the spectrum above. 1.21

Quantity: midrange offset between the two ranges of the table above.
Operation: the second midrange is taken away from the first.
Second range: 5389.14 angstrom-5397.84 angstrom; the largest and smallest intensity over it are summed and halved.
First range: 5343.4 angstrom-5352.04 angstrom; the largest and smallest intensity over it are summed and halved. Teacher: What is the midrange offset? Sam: 0.37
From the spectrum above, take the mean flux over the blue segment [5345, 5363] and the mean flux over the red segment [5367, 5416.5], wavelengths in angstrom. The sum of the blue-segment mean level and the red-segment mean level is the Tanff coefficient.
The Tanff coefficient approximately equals 15.5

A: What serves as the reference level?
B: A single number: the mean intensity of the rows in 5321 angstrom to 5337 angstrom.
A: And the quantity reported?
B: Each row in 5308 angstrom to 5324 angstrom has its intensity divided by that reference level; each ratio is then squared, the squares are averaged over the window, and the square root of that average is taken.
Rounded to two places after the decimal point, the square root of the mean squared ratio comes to 1.17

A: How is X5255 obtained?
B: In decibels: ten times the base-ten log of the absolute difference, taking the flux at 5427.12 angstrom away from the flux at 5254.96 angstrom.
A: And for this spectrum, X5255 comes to -10.8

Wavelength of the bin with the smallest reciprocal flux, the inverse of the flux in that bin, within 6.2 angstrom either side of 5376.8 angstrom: 5378.61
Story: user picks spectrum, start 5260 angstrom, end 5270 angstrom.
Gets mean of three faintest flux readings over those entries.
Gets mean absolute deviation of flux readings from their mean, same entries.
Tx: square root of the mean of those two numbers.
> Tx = 1.66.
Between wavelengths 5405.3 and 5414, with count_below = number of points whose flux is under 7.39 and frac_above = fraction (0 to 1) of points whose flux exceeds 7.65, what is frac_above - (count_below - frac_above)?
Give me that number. -4.7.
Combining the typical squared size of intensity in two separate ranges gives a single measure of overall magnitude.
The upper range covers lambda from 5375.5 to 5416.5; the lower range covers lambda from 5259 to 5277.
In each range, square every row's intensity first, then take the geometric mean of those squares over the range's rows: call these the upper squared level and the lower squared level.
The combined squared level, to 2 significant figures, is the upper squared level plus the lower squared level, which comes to 92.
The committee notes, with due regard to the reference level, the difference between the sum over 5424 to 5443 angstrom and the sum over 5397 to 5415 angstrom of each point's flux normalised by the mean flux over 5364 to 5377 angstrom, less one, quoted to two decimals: 1.13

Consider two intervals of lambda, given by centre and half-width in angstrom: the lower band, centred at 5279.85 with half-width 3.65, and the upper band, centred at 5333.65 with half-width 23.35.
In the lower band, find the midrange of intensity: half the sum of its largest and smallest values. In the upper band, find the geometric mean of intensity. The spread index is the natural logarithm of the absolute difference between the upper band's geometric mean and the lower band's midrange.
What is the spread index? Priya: -1.0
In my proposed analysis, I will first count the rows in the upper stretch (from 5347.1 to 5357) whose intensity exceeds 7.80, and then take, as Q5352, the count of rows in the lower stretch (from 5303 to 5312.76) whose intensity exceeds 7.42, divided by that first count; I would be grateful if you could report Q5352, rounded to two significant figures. 1.6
